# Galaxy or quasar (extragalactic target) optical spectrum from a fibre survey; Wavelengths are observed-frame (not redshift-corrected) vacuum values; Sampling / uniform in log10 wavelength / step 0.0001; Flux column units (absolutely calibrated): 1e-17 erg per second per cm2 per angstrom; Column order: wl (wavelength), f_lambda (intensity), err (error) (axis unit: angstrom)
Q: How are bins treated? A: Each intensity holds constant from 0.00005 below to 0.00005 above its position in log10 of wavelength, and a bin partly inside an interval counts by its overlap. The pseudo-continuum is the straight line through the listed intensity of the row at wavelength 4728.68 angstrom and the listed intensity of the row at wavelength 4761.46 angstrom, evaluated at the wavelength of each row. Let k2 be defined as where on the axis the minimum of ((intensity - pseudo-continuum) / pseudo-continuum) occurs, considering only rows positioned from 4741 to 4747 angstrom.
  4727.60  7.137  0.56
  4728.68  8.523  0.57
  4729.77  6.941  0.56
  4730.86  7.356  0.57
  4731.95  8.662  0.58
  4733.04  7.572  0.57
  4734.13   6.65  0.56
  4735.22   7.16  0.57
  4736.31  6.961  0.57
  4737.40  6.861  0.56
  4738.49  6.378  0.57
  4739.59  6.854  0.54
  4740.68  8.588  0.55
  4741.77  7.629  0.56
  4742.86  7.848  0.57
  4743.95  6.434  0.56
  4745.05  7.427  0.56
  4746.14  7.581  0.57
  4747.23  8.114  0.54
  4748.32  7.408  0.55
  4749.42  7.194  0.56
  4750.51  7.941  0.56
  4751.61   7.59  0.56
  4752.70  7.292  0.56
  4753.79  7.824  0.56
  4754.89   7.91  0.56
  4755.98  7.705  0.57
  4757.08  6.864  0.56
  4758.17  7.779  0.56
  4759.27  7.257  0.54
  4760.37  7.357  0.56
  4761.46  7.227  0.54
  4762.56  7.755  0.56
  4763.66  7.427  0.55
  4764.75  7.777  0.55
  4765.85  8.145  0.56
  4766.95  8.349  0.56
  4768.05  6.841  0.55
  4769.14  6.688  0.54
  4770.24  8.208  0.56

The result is 4743.95 angstrom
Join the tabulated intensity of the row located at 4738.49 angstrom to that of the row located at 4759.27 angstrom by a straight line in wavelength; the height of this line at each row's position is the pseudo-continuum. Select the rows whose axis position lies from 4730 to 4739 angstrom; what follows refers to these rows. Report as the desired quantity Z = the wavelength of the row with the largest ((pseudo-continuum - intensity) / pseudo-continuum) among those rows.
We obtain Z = 4738.49 angstrom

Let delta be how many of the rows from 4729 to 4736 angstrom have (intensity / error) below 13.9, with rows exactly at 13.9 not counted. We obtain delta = 5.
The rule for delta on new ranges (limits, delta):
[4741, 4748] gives 5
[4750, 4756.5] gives 3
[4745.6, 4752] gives 4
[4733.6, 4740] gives 6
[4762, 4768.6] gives 3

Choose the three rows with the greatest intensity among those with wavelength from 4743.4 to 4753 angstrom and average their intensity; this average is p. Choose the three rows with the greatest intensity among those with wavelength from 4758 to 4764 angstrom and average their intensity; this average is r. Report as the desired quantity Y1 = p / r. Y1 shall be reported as 1.03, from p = 7.9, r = 7.65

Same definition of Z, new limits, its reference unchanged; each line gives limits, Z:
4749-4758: 4757.08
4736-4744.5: 4743.95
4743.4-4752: 4743.95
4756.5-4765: 4757.08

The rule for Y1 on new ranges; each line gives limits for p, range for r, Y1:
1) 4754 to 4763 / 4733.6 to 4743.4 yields 0.97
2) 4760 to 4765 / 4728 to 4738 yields 0.93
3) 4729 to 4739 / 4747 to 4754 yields 0.99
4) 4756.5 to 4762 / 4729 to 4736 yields 0.95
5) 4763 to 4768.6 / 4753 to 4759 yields 1.03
